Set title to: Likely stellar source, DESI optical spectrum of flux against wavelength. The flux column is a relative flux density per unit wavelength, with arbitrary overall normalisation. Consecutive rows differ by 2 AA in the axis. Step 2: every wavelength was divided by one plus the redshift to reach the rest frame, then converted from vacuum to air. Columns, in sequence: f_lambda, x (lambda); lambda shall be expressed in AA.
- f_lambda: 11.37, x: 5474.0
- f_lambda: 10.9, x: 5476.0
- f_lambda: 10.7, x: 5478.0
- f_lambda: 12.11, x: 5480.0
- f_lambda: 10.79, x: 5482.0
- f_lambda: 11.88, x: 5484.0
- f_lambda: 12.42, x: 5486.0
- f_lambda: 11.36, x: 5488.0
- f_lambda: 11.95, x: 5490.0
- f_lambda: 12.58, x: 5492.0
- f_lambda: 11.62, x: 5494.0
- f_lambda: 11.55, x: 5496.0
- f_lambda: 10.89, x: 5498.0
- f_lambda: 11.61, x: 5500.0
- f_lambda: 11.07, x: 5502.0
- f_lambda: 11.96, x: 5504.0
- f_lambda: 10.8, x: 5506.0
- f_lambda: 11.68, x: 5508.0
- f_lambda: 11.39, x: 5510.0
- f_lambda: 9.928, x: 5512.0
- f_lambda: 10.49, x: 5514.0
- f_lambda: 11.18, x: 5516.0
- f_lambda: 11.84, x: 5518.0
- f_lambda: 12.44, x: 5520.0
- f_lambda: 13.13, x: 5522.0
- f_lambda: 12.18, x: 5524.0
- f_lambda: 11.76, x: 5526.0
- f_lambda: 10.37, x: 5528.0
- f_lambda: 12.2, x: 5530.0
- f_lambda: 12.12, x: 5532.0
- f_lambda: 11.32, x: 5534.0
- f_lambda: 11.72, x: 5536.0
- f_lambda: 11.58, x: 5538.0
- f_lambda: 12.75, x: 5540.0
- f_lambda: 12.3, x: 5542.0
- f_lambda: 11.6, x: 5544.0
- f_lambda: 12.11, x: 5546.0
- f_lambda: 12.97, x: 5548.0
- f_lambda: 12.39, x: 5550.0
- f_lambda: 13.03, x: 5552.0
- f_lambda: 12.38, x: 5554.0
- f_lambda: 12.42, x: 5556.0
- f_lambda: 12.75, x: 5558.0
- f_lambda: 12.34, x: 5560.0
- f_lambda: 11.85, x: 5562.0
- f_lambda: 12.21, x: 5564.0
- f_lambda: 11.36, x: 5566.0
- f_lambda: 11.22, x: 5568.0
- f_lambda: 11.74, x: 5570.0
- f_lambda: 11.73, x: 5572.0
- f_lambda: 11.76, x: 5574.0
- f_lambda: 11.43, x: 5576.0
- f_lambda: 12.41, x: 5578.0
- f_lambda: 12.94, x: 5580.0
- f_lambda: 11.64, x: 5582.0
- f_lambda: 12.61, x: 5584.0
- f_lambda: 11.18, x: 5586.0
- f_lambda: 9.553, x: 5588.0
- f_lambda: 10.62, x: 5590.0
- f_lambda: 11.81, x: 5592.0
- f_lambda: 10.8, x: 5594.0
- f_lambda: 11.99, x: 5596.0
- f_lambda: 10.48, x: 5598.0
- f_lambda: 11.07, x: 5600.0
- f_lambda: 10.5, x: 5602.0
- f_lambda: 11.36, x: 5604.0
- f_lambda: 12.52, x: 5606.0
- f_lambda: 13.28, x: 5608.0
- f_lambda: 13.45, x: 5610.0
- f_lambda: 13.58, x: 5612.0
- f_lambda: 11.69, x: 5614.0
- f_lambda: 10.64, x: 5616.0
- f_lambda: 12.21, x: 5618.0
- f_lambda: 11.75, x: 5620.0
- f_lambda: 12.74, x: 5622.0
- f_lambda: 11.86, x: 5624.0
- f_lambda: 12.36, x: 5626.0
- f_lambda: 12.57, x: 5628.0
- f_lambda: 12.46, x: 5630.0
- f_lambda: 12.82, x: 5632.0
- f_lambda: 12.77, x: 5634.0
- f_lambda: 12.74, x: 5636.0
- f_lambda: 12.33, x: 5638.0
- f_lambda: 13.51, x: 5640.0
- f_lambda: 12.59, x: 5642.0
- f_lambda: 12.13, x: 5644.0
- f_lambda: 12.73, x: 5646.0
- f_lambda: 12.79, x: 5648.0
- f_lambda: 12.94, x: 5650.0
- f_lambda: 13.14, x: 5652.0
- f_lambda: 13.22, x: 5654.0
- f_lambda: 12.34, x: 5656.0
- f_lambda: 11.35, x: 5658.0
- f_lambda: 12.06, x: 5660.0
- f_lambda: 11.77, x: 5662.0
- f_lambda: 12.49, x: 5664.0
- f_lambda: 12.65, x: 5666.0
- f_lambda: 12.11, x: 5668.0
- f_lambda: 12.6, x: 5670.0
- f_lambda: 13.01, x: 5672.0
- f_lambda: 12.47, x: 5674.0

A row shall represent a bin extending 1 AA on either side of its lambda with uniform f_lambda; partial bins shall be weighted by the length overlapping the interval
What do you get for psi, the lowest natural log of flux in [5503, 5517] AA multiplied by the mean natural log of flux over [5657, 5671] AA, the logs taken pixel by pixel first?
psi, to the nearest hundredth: 5.73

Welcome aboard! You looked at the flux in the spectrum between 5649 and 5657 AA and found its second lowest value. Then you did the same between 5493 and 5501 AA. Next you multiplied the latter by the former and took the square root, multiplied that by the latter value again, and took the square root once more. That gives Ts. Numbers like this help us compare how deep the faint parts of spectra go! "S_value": 11.9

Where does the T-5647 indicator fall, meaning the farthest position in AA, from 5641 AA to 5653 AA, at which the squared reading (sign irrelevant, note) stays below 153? 5644.0 AA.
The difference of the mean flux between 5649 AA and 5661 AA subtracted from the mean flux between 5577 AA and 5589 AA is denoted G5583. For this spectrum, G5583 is -0.8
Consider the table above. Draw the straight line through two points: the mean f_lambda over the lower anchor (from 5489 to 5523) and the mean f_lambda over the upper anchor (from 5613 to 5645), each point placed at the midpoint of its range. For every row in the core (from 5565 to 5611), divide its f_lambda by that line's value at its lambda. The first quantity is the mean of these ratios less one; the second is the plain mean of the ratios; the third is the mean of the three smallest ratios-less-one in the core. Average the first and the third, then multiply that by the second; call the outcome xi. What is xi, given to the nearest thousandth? -0.094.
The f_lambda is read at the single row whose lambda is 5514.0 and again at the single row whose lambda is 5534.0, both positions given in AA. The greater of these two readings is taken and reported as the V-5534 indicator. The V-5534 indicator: 11.3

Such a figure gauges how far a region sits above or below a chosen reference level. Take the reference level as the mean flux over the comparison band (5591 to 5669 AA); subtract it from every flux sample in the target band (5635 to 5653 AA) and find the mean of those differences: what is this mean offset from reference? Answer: 0.5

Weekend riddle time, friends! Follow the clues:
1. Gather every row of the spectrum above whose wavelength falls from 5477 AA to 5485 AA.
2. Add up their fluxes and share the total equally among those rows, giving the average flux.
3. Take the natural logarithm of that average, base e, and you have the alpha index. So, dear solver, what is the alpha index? 2.43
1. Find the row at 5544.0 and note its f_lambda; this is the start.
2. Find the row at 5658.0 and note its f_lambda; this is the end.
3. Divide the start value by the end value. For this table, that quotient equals 1.02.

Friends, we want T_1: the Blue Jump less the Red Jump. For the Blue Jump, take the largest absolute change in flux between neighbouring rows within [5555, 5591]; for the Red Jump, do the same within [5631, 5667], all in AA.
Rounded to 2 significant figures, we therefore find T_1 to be 0.45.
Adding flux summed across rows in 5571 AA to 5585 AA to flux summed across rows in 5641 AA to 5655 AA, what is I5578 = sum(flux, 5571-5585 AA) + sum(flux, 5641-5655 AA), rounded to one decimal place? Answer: 174.1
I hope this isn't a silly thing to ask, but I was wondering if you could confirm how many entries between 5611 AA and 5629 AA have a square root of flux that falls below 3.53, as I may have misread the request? 6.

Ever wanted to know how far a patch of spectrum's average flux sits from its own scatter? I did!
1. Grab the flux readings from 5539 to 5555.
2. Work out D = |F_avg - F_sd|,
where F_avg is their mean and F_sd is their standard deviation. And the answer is 12.0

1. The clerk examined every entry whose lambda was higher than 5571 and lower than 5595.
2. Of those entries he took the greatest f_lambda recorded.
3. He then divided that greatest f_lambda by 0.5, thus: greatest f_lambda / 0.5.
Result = 25.9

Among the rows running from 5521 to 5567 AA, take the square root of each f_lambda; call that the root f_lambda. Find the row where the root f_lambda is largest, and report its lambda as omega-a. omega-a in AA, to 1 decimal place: 5522.0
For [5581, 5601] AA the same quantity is 5584.0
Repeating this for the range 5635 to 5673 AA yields 5640.0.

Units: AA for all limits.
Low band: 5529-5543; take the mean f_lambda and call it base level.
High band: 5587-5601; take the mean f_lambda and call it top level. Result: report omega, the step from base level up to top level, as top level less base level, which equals -1.1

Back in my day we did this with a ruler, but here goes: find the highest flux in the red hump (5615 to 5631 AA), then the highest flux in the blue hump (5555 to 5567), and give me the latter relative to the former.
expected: 1.001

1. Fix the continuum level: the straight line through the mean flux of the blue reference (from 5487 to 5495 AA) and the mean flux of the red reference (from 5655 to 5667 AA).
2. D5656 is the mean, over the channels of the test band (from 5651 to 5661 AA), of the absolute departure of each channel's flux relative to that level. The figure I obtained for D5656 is 0.64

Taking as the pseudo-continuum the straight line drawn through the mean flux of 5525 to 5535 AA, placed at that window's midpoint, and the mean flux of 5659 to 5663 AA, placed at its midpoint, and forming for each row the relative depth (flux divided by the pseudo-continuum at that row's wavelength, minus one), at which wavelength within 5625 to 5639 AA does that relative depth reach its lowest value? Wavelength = 5638.0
